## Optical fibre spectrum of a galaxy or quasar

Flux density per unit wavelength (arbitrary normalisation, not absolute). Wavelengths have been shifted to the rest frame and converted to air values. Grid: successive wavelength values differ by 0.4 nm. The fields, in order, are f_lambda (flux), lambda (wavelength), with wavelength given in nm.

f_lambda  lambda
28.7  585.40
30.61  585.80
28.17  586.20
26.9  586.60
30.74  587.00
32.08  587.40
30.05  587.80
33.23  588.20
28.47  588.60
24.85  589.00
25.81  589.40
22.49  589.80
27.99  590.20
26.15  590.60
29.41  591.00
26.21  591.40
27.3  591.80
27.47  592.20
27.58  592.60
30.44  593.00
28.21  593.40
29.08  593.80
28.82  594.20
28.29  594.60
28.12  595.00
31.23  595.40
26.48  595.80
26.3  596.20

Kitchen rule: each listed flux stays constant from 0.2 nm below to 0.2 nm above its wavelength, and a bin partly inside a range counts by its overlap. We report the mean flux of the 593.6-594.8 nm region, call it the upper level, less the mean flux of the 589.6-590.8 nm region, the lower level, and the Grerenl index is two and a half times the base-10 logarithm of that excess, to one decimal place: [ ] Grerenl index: 1.3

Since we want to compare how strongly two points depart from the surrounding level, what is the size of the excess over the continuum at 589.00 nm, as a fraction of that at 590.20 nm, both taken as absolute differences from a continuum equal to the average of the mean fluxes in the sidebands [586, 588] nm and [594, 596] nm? 3.9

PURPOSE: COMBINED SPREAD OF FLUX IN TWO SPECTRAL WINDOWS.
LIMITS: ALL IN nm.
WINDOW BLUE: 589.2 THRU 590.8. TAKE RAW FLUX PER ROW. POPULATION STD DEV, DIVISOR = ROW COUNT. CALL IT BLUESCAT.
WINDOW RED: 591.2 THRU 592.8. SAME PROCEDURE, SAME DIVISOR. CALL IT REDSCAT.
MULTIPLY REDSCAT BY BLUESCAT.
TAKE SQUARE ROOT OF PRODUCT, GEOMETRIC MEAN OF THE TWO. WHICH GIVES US 1.0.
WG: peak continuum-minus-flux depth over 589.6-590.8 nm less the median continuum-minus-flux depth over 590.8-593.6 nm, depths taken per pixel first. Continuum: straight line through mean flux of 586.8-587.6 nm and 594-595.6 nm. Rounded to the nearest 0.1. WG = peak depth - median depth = 5.9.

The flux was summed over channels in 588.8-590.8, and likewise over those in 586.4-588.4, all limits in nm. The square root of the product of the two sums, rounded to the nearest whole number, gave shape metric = 140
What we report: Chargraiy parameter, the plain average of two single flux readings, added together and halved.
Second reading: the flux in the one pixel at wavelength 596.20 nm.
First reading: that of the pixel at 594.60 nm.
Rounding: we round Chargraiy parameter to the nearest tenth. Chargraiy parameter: 27.3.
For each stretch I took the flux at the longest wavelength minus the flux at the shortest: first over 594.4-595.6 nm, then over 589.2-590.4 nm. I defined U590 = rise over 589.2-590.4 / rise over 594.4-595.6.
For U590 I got 0.7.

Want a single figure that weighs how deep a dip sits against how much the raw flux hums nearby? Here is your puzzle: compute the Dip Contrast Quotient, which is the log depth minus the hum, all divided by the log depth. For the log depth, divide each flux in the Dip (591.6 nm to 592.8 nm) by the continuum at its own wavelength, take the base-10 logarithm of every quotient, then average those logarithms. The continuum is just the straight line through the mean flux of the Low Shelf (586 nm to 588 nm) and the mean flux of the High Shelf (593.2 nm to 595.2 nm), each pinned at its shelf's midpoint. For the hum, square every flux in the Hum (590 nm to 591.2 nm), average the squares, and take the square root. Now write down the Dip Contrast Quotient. 1333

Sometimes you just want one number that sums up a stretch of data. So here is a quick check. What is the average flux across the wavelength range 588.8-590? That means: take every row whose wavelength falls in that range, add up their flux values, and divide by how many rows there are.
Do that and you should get 24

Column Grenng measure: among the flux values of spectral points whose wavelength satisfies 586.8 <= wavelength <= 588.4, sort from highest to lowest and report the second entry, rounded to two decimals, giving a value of 32.08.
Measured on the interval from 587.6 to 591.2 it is 30.05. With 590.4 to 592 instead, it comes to 27.30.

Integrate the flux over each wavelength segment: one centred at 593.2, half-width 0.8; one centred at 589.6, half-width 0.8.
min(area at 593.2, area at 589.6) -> 40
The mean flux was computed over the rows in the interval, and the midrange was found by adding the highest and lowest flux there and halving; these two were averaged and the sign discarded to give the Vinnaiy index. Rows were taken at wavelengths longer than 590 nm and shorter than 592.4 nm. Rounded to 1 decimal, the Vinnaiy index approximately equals 27.6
